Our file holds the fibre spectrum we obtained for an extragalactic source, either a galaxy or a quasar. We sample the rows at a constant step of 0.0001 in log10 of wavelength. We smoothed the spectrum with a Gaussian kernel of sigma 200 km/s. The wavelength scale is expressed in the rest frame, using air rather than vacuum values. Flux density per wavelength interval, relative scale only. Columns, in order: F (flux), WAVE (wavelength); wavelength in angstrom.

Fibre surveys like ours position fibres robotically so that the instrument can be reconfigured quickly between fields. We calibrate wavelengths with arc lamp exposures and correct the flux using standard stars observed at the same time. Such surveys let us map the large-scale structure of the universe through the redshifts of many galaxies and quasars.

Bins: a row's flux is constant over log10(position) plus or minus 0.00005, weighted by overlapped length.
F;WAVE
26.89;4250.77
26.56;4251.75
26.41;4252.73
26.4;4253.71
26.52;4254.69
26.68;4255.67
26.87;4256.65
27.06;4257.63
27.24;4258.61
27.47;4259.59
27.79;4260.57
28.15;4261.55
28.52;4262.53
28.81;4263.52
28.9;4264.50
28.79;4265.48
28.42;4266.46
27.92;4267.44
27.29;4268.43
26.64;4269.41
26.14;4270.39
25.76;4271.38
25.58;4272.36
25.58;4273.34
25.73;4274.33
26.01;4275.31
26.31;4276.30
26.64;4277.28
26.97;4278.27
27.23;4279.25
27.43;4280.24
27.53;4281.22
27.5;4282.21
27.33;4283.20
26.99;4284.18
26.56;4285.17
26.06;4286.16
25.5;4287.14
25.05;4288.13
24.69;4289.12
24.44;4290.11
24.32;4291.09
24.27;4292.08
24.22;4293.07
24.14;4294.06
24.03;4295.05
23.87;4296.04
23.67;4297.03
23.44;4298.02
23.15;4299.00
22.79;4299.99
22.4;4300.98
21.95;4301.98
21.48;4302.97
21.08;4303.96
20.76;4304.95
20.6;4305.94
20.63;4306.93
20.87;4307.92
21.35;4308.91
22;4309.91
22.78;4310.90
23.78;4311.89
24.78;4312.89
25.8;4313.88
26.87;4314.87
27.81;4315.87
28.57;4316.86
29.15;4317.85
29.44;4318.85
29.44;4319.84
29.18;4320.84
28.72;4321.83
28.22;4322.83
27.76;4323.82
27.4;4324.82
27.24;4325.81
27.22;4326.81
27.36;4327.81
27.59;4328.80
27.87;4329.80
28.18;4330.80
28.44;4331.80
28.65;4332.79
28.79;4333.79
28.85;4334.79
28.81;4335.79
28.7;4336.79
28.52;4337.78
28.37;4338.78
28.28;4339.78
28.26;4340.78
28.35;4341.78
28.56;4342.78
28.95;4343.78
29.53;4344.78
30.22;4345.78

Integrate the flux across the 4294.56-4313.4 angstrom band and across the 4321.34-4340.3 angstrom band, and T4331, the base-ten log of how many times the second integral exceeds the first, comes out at 0.10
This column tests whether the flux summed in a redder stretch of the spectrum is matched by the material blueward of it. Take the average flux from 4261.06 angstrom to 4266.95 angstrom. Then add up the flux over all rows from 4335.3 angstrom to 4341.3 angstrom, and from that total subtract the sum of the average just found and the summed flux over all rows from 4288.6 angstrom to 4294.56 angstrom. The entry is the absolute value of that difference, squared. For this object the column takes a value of 14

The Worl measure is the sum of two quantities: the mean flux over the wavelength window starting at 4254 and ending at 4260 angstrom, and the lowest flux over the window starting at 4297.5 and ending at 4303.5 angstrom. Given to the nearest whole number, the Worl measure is 48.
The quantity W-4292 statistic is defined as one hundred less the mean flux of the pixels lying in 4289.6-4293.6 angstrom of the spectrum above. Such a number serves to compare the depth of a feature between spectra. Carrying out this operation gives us 75.7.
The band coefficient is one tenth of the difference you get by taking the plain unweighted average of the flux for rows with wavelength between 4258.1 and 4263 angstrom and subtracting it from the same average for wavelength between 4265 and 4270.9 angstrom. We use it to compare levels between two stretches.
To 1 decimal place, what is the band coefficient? 0.0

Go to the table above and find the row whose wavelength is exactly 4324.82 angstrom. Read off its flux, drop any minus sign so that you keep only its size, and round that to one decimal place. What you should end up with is 27.4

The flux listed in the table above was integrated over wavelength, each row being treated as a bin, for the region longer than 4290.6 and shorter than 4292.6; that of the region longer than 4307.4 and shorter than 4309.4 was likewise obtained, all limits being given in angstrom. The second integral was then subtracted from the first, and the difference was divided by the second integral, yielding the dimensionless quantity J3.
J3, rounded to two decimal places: 0.15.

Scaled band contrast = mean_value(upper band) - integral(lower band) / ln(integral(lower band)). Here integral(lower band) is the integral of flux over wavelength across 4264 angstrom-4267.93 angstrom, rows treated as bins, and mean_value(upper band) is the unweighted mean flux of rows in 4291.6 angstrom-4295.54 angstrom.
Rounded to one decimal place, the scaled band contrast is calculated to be 0.4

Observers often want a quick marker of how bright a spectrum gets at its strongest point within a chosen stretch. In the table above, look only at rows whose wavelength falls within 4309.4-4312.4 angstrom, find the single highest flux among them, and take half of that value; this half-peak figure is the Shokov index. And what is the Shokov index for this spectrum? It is 11.9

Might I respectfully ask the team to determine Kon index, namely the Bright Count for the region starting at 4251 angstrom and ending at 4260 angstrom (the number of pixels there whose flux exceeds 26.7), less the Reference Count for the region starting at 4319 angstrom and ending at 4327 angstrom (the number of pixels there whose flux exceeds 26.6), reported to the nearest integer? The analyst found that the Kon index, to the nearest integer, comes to -4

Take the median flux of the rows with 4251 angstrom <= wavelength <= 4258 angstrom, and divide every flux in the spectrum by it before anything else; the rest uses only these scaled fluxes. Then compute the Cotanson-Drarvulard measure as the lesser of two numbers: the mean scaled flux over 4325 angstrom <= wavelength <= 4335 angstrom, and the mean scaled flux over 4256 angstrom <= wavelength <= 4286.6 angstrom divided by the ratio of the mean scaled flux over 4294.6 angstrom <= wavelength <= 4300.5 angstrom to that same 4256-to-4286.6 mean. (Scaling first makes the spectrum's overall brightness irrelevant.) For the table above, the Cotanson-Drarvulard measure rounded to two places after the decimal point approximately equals 1.05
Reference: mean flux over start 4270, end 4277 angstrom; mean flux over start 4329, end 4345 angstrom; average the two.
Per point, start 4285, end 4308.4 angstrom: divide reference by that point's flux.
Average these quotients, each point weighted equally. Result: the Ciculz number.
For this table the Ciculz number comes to 1.17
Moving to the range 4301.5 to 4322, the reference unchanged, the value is 1.13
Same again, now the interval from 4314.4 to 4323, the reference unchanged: 0.95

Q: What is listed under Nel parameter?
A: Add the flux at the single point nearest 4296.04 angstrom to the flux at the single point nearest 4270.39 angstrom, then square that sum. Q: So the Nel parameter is 2501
